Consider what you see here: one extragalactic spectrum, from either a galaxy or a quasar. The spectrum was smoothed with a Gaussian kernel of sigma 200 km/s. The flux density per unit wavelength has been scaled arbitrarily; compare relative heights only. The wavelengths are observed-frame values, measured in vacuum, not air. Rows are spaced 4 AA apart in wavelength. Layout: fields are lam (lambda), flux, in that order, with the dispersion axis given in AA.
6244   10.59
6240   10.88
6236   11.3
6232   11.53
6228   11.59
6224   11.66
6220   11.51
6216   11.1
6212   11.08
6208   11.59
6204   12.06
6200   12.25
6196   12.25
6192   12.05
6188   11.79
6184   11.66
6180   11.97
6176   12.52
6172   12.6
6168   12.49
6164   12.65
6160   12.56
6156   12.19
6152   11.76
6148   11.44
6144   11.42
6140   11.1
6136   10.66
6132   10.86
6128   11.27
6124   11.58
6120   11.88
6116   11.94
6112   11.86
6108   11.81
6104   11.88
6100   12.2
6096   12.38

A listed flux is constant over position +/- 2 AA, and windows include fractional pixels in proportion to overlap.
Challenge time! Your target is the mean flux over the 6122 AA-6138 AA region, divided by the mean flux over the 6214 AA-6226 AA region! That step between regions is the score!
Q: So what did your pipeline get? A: 0.97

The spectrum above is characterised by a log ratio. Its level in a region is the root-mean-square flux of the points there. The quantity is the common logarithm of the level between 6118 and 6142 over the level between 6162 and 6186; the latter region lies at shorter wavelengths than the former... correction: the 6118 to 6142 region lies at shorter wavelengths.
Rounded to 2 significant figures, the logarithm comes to -0.040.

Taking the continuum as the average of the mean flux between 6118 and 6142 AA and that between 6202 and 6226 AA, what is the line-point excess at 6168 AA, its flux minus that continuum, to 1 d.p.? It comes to 1.1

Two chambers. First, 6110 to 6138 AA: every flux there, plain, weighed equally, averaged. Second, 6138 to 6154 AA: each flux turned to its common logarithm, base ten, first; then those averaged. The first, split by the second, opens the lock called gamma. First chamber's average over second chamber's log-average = 10.8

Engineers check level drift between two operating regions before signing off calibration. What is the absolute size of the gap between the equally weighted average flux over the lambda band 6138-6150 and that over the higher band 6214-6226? 0.10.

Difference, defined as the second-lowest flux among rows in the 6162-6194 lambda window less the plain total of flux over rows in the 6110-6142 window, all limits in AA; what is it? -79.4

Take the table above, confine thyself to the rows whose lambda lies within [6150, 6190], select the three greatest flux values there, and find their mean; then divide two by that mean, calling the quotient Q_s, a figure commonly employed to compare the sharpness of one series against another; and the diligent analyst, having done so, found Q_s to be 0.159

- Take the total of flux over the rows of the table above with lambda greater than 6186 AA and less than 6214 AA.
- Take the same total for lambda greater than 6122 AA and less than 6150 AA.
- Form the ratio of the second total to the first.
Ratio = 0.94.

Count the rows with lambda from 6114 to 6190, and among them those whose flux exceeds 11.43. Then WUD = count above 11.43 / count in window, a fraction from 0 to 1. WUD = 0.74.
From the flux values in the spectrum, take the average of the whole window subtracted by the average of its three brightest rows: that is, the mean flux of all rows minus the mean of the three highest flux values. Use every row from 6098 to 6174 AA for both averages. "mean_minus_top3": -0.81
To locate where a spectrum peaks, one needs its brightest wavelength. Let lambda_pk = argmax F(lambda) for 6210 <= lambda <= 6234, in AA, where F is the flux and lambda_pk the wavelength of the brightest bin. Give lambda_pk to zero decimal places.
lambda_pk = 6224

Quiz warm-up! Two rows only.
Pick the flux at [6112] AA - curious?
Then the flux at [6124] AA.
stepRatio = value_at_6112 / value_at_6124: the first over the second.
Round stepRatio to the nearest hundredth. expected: 1.02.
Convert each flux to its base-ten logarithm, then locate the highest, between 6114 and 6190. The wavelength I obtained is 6164 AA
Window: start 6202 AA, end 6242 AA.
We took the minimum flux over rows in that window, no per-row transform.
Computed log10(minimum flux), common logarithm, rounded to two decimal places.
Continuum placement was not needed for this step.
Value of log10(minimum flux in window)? 1.04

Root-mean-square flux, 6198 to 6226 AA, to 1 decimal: 11.6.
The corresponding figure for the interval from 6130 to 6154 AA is 11.2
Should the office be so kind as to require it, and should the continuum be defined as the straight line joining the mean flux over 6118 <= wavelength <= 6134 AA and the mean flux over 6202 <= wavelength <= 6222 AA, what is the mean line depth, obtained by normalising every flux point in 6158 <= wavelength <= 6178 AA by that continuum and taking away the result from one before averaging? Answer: -0.10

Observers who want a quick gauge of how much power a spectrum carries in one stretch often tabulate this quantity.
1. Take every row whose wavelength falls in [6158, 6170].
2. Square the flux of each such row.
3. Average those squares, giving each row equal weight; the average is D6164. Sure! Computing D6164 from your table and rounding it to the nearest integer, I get 158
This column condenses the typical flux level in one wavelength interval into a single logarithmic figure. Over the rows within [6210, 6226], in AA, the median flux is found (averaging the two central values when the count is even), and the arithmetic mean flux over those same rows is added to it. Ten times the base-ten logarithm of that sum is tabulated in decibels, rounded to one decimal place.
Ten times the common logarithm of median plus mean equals 13.5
